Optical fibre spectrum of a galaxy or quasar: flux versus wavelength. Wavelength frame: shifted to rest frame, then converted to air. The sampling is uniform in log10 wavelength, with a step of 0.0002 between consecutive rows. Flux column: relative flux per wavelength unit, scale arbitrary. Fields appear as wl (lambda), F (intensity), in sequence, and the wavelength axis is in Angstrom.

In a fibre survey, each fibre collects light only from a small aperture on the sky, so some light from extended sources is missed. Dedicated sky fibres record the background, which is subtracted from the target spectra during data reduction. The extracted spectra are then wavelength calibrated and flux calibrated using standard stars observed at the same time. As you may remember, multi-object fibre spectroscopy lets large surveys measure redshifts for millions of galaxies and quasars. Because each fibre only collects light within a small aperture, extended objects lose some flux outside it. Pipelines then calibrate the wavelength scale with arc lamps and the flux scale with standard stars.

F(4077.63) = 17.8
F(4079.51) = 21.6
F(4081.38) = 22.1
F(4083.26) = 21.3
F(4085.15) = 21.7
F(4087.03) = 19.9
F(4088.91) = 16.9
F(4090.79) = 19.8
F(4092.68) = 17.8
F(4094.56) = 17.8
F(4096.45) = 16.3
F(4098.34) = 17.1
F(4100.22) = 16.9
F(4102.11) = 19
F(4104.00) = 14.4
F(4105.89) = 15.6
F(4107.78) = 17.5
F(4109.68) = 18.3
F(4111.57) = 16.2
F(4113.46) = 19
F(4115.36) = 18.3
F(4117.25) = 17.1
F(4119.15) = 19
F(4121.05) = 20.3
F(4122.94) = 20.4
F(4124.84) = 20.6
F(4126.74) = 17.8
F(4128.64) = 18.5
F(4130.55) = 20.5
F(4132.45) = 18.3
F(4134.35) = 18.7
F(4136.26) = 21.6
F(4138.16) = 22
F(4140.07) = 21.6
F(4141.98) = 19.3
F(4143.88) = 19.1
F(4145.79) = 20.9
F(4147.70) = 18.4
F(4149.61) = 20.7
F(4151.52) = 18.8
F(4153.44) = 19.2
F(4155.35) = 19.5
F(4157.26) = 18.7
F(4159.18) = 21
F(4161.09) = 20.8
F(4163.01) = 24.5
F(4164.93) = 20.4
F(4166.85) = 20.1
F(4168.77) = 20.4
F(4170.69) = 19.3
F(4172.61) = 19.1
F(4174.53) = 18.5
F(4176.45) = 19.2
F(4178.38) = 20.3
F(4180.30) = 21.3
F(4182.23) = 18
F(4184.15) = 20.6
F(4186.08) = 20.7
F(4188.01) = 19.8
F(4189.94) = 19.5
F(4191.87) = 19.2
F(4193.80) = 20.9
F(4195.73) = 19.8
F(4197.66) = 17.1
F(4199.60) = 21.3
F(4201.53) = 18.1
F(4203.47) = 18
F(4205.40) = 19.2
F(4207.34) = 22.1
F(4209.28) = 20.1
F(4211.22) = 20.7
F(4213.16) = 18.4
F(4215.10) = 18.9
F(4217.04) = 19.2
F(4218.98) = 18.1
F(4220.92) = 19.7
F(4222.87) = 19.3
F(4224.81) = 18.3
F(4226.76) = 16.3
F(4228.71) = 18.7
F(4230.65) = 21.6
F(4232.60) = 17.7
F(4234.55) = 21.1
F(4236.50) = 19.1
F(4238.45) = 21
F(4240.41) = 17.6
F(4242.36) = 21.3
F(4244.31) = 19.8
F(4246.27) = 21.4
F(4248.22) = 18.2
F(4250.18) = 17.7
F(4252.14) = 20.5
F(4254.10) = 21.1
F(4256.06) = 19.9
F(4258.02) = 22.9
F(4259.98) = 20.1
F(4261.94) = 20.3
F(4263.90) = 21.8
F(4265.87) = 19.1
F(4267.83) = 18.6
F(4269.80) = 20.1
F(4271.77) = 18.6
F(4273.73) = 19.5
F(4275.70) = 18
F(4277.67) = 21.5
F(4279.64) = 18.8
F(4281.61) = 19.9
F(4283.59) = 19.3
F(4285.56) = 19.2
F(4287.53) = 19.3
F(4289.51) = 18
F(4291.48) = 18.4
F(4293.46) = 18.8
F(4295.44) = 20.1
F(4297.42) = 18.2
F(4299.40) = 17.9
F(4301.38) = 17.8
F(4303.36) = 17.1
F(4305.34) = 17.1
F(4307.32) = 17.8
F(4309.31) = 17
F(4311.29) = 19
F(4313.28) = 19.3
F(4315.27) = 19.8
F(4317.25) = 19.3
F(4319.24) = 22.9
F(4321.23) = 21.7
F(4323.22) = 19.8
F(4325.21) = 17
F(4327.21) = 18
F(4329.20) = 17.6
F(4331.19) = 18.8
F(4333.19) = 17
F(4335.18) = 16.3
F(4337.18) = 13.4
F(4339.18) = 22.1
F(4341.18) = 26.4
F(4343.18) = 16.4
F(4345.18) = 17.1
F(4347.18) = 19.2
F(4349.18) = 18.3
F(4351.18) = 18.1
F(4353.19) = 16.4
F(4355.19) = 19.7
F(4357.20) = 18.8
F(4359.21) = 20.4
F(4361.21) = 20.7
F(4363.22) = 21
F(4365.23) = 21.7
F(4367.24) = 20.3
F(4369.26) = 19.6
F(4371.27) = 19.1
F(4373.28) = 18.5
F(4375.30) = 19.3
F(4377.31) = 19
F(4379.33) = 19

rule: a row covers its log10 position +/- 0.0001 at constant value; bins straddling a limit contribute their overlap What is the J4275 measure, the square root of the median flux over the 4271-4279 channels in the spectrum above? 4.36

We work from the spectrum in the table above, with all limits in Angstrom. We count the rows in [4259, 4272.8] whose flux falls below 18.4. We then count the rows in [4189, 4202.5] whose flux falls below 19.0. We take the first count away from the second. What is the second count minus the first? 2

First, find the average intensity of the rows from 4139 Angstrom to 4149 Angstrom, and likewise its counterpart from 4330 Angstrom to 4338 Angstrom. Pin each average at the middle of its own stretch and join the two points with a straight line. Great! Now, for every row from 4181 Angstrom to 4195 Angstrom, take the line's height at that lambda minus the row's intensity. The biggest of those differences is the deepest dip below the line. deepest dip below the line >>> 1.2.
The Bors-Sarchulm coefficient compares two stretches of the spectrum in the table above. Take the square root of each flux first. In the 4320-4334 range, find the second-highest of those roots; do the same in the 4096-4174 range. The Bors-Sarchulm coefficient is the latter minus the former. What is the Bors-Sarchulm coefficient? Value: 0.24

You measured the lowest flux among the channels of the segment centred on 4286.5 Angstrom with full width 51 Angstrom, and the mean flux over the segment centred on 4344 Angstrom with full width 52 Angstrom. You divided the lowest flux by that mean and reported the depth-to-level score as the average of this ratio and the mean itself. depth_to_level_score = 10.0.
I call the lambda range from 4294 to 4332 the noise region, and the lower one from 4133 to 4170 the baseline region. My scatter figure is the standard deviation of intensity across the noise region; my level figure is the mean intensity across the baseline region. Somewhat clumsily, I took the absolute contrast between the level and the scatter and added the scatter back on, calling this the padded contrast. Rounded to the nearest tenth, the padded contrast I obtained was 20.3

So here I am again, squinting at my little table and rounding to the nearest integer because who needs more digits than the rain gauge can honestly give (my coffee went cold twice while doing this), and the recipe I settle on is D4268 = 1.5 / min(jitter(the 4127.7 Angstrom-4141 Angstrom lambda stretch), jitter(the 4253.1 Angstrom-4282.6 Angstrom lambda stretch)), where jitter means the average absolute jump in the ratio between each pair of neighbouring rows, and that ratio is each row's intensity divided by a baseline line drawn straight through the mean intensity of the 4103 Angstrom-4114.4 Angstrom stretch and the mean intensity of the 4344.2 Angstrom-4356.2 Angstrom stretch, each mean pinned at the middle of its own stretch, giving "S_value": 18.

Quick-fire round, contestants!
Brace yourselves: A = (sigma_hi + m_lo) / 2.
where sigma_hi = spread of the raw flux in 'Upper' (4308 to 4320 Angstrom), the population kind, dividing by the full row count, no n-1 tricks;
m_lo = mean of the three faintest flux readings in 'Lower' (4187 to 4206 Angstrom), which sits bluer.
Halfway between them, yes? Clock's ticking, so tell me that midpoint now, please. 9.7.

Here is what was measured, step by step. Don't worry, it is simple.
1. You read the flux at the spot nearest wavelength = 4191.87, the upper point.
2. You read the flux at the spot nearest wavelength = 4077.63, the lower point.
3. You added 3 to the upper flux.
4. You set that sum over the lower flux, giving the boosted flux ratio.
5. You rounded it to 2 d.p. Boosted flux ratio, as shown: 1.25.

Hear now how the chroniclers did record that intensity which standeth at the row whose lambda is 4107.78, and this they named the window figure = 17.5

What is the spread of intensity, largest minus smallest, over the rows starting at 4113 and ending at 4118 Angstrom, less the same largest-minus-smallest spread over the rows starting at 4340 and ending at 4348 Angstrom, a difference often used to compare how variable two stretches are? -8.1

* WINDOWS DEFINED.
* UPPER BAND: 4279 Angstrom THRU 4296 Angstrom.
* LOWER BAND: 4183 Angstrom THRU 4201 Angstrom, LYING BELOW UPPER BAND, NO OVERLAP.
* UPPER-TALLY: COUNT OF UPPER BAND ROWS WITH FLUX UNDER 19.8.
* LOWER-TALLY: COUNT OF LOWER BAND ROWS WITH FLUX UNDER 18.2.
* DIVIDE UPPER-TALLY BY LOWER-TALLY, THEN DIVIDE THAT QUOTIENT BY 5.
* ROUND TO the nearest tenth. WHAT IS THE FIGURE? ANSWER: 1.4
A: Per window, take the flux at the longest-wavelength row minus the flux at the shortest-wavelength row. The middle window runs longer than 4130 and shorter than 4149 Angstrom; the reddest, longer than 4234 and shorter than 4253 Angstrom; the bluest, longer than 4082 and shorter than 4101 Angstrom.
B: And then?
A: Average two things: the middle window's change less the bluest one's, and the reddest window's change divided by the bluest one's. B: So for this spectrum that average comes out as 1.2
